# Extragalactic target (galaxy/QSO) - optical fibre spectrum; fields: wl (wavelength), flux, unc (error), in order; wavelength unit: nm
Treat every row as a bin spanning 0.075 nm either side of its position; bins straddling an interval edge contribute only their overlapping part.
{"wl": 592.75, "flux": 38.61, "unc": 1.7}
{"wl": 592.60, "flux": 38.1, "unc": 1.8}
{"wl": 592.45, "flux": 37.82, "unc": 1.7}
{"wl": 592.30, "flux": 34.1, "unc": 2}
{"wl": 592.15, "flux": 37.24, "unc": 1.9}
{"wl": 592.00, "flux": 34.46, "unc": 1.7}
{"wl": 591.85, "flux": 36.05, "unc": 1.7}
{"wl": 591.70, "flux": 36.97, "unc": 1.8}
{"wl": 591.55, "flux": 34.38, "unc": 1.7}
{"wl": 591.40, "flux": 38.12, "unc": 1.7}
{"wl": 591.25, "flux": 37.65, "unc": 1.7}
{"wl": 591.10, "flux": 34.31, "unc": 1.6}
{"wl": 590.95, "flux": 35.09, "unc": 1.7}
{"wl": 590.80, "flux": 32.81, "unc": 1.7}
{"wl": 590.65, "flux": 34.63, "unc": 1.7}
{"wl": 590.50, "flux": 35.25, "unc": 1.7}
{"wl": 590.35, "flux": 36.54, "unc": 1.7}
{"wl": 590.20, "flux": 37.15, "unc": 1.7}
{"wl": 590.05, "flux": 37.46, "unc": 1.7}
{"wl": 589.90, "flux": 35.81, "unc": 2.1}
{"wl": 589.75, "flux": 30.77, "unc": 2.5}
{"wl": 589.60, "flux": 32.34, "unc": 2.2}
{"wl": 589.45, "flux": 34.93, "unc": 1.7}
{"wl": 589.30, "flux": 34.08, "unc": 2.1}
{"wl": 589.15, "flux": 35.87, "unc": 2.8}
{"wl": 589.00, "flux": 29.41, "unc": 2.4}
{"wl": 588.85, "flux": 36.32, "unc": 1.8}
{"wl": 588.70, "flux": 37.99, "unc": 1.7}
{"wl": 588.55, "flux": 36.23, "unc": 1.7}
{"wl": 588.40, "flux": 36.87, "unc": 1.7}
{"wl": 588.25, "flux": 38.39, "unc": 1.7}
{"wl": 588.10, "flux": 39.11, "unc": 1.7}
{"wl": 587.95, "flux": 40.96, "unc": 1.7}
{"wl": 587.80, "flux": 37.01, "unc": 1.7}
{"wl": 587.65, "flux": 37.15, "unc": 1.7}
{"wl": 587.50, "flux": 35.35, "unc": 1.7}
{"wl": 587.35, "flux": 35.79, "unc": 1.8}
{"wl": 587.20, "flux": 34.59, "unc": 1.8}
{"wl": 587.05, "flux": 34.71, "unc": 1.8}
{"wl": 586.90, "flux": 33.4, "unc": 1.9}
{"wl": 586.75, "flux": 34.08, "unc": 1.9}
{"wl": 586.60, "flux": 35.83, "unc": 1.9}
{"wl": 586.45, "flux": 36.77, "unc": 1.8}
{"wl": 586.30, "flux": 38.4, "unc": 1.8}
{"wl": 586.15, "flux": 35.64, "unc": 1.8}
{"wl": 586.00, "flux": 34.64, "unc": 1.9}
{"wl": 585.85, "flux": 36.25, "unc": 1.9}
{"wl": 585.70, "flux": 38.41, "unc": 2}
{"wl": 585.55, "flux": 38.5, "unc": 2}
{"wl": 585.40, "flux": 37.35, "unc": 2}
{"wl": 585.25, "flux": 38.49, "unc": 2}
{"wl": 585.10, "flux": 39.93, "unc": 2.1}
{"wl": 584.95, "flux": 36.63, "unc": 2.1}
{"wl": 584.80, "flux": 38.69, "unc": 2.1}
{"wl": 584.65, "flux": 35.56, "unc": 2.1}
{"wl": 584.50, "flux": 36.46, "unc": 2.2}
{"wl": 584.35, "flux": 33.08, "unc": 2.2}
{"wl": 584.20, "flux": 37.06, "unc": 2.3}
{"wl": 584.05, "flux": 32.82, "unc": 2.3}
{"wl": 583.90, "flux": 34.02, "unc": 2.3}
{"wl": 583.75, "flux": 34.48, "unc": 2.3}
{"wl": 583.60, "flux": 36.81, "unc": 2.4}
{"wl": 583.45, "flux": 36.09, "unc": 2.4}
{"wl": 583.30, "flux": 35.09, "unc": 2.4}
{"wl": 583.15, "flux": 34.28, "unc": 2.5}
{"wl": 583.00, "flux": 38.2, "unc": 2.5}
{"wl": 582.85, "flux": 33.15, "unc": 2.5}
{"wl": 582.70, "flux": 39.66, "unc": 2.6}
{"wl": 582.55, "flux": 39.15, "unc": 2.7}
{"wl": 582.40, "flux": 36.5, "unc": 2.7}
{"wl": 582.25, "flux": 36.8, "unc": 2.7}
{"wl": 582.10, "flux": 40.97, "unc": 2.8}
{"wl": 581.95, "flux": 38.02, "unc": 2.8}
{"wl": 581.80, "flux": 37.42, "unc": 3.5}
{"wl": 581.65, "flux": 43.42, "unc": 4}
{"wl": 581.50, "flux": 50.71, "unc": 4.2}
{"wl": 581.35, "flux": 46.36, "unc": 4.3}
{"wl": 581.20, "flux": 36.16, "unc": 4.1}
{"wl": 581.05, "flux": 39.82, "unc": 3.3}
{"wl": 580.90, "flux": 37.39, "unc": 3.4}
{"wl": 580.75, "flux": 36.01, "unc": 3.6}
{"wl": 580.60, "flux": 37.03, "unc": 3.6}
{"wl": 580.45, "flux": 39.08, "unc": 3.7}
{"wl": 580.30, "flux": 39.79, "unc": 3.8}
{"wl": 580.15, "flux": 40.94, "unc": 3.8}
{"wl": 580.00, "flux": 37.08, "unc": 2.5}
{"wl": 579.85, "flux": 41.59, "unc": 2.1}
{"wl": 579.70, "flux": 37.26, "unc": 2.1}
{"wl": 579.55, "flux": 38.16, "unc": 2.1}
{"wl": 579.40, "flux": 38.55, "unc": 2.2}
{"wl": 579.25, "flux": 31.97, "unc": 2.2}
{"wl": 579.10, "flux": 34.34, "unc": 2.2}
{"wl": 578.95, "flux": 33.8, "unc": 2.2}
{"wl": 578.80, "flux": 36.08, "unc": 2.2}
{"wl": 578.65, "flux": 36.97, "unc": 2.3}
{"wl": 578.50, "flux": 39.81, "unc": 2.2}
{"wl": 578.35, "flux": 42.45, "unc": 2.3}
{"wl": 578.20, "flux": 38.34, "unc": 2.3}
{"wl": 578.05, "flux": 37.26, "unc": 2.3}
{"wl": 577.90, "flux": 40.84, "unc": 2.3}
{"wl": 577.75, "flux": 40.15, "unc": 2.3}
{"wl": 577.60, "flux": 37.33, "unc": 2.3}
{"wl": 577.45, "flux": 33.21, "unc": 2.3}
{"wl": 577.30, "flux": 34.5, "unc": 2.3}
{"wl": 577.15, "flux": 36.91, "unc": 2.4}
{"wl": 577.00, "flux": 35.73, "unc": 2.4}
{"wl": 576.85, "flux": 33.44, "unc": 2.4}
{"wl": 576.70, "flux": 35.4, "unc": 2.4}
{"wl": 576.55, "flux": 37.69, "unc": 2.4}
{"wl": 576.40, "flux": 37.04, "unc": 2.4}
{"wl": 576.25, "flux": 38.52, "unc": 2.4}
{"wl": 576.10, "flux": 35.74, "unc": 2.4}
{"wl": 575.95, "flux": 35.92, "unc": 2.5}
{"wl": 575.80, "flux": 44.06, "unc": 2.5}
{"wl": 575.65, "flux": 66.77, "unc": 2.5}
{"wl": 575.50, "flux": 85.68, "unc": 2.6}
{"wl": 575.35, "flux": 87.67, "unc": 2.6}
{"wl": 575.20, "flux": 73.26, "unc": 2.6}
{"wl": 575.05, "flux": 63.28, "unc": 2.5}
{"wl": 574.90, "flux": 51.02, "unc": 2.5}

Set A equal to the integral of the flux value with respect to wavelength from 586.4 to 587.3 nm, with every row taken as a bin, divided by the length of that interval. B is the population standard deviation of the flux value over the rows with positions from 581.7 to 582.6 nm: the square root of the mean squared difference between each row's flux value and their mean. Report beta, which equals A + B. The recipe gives 36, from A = 34.9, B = 1.5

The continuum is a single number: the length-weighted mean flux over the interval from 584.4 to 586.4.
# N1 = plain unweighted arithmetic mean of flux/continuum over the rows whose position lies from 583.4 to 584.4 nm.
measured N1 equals 0.94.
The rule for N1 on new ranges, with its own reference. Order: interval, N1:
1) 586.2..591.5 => 0.96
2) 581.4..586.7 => 1.00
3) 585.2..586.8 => 0.99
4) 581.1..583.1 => 1.07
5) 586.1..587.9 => 0.96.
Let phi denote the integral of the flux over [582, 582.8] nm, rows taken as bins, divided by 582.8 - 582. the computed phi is 38.4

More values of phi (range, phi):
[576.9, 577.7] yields 35.6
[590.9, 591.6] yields 36.0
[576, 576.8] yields 36.7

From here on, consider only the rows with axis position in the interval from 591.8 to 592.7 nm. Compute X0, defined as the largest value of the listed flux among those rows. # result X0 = 38.1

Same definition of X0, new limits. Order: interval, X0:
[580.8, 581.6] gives 50.71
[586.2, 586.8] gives 38.4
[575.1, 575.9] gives 87.67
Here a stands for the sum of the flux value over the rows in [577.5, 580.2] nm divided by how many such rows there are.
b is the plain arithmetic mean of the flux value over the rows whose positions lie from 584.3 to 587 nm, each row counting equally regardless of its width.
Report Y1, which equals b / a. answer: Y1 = 0.96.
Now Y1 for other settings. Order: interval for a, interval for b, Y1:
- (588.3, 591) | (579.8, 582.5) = 1.14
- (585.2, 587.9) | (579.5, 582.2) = 1.10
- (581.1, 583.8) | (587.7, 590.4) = 0.93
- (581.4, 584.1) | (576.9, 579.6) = 0.98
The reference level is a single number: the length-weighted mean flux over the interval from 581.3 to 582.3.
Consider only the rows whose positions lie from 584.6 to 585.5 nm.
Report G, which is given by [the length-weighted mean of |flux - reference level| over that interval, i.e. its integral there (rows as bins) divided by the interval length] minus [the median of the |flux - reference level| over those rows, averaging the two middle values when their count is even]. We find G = 0.1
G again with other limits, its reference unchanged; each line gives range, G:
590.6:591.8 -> -0.7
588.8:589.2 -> 2.3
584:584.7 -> 0.5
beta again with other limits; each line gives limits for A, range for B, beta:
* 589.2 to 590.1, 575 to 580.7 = 48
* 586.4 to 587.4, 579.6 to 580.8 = 37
